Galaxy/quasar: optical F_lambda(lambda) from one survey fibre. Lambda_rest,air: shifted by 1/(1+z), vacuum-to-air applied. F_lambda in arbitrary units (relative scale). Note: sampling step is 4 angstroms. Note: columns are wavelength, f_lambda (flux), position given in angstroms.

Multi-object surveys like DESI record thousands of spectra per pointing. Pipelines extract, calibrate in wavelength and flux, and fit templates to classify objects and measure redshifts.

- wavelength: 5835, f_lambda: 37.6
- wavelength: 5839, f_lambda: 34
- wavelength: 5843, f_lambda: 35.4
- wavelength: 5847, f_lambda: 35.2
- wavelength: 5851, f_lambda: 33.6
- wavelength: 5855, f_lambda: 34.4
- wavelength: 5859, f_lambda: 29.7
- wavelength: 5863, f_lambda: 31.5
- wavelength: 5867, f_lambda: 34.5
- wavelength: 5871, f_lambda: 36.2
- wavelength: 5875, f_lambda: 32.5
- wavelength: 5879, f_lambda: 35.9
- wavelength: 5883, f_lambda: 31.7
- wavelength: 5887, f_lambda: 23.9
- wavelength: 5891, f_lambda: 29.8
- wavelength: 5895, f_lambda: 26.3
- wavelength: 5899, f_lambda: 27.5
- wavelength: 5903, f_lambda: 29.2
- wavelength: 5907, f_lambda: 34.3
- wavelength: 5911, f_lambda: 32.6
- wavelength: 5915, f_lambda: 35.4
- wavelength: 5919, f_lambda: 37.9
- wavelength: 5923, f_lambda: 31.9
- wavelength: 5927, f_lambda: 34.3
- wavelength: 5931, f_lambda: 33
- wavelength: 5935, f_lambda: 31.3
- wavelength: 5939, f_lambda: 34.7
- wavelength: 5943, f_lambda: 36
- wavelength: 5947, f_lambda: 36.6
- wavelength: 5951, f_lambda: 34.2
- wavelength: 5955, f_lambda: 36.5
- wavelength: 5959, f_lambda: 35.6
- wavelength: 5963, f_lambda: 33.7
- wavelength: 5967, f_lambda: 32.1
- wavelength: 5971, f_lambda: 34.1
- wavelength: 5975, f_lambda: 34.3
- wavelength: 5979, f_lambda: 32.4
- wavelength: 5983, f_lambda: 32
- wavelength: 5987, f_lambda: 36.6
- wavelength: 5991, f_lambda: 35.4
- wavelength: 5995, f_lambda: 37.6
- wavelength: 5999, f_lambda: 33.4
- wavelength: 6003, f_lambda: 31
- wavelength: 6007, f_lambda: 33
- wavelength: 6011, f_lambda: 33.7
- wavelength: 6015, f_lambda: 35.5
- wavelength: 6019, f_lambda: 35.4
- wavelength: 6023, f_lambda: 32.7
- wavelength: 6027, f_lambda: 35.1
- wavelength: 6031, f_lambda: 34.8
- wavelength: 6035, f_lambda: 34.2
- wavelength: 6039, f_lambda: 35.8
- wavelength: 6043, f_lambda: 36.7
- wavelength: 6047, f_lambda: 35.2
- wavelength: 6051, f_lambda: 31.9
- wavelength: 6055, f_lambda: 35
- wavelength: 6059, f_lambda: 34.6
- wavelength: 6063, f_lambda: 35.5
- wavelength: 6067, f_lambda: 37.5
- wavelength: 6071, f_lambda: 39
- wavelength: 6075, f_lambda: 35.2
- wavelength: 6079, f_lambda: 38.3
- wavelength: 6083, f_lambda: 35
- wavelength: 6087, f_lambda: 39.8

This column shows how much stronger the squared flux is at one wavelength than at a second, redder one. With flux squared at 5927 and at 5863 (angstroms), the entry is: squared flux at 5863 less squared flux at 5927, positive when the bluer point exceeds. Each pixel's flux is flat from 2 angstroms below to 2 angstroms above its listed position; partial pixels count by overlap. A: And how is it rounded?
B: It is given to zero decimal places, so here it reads -184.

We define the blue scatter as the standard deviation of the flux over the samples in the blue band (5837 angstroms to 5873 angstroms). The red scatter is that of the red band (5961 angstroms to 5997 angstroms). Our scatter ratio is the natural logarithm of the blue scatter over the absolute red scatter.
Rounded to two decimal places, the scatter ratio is 0.03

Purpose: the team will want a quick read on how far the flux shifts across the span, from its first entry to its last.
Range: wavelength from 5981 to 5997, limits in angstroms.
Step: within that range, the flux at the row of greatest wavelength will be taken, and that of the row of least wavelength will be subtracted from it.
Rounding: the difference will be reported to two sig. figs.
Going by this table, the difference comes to 5.6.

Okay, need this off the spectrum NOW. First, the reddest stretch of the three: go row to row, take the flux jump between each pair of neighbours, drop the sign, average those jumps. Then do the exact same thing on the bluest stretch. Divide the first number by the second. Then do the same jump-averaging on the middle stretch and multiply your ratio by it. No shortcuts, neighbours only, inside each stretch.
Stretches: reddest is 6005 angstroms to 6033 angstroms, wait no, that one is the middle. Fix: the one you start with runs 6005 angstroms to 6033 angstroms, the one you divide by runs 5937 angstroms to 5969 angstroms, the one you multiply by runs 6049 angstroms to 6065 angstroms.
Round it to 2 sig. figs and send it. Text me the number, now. 1.2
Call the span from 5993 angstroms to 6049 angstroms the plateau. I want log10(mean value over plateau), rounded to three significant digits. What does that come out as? 1.54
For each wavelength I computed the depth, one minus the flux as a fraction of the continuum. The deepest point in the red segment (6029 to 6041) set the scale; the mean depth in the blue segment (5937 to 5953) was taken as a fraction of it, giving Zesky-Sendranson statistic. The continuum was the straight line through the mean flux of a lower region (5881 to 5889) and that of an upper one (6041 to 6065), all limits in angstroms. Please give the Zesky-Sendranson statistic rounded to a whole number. 42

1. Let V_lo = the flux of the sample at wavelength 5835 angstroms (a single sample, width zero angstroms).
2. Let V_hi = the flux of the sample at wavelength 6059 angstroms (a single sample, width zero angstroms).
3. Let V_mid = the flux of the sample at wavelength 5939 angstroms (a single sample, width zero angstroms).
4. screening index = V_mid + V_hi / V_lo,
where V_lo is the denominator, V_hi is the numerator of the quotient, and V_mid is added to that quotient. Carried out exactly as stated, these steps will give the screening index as 35.6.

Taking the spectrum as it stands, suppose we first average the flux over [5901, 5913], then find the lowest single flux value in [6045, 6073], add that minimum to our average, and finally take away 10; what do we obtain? 53.9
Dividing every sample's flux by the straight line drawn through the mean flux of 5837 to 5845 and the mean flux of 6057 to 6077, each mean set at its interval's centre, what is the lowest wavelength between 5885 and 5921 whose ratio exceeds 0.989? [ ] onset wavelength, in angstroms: 5915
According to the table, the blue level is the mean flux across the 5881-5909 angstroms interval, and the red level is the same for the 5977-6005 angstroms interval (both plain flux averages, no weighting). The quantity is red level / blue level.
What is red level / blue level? 1.18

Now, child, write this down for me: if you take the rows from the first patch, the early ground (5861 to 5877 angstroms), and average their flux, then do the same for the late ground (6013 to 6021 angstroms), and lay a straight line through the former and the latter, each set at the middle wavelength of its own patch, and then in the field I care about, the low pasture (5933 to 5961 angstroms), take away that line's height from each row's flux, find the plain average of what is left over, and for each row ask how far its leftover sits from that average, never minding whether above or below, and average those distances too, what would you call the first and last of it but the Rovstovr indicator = 1.30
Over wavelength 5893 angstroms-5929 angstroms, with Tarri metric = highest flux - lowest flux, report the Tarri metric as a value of 11.6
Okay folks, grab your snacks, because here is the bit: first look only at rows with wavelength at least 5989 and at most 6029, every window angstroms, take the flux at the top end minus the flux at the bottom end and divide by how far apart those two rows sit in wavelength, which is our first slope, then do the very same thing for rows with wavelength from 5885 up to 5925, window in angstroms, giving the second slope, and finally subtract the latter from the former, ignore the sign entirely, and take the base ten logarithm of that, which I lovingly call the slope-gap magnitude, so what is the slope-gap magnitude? -0.64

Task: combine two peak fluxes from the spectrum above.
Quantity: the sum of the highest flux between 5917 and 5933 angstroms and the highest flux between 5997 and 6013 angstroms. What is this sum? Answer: 71.6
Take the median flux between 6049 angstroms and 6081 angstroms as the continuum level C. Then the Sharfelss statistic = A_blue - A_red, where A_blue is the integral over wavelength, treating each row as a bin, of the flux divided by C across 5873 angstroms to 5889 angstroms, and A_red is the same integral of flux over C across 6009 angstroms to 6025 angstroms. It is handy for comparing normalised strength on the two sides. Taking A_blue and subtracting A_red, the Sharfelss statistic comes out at -1.5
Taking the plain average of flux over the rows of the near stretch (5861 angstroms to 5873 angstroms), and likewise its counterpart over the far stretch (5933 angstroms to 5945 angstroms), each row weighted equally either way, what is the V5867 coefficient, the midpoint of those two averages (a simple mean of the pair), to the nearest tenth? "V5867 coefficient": 34.0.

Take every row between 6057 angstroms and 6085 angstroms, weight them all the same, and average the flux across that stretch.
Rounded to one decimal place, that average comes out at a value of 36.4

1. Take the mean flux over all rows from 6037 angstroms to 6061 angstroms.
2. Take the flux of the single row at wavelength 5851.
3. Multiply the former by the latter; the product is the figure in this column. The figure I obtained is 1172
